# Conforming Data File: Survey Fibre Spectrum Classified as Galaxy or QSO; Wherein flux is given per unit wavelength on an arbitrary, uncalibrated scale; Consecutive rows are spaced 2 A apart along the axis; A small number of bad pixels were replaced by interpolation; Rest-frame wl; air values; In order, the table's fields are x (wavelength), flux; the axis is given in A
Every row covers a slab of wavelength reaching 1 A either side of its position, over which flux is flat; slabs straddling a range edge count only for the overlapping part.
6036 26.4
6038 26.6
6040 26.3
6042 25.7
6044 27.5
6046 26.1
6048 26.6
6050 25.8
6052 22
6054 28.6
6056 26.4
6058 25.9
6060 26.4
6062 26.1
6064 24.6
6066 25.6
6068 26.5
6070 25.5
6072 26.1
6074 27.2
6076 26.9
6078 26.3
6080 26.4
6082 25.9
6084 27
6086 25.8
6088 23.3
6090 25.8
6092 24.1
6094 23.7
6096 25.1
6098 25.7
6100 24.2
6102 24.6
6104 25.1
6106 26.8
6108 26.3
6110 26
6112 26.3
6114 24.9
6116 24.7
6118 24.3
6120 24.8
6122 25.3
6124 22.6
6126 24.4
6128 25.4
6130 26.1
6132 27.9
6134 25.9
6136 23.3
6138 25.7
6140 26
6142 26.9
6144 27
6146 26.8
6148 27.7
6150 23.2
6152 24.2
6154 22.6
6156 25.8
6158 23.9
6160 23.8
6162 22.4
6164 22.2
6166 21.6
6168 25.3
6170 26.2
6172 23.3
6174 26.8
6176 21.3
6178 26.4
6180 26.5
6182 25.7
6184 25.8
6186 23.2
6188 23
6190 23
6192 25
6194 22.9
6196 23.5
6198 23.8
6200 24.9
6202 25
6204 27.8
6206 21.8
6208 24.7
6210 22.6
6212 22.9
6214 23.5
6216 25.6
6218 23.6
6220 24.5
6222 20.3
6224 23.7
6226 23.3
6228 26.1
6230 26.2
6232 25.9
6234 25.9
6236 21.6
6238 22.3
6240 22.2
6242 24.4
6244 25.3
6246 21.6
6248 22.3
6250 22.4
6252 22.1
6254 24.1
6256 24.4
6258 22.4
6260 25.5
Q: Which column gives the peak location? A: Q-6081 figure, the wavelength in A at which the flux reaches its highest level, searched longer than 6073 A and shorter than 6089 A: 6074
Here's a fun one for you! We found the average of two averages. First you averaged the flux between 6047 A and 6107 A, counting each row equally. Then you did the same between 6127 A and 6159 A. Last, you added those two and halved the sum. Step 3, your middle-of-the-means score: 25.6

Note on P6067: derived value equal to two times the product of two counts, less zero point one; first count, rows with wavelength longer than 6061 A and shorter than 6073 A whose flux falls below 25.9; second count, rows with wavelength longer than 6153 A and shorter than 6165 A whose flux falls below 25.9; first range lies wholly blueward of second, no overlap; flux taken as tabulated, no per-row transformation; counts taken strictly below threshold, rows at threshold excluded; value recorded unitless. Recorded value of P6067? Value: 36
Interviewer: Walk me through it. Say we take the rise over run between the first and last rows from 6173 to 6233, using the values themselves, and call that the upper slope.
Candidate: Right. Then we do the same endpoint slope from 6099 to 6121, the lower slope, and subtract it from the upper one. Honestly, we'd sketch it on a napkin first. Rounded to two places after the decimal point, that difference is -0.05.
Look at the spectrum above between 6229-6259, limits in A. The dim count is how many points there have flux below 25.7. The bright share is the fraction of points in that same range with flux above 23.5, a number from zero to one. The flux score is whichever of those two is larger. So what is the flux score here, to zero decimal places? 12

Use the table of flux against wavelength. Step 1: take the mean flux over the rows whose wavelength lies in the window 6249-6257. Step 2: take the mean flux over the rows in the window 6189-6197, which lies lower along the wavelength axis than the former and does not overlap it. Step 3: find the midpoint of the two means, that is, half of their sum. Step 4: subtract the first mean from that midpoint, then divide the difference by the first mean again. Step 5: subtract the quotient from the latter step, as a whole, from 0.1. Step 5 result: 0.092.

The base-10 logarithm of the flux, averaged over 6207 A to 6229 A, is 1.37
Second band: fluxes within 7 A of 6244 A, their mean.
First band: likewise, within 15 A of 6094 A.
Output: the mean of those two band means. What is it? 24.1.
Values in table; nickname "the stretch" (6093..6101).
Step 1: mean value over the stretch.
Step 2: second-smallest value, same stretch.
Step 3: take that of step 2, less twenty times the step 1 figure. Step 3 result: -469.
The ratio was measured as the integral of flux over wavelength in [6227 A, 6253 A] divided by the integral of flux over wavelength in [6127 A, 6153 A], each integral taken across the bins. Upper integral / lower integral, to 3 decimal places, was 0.917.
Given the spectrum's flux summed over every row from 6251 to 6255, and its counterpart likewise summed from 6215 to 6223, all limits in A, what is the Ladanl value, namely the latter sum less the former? 48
